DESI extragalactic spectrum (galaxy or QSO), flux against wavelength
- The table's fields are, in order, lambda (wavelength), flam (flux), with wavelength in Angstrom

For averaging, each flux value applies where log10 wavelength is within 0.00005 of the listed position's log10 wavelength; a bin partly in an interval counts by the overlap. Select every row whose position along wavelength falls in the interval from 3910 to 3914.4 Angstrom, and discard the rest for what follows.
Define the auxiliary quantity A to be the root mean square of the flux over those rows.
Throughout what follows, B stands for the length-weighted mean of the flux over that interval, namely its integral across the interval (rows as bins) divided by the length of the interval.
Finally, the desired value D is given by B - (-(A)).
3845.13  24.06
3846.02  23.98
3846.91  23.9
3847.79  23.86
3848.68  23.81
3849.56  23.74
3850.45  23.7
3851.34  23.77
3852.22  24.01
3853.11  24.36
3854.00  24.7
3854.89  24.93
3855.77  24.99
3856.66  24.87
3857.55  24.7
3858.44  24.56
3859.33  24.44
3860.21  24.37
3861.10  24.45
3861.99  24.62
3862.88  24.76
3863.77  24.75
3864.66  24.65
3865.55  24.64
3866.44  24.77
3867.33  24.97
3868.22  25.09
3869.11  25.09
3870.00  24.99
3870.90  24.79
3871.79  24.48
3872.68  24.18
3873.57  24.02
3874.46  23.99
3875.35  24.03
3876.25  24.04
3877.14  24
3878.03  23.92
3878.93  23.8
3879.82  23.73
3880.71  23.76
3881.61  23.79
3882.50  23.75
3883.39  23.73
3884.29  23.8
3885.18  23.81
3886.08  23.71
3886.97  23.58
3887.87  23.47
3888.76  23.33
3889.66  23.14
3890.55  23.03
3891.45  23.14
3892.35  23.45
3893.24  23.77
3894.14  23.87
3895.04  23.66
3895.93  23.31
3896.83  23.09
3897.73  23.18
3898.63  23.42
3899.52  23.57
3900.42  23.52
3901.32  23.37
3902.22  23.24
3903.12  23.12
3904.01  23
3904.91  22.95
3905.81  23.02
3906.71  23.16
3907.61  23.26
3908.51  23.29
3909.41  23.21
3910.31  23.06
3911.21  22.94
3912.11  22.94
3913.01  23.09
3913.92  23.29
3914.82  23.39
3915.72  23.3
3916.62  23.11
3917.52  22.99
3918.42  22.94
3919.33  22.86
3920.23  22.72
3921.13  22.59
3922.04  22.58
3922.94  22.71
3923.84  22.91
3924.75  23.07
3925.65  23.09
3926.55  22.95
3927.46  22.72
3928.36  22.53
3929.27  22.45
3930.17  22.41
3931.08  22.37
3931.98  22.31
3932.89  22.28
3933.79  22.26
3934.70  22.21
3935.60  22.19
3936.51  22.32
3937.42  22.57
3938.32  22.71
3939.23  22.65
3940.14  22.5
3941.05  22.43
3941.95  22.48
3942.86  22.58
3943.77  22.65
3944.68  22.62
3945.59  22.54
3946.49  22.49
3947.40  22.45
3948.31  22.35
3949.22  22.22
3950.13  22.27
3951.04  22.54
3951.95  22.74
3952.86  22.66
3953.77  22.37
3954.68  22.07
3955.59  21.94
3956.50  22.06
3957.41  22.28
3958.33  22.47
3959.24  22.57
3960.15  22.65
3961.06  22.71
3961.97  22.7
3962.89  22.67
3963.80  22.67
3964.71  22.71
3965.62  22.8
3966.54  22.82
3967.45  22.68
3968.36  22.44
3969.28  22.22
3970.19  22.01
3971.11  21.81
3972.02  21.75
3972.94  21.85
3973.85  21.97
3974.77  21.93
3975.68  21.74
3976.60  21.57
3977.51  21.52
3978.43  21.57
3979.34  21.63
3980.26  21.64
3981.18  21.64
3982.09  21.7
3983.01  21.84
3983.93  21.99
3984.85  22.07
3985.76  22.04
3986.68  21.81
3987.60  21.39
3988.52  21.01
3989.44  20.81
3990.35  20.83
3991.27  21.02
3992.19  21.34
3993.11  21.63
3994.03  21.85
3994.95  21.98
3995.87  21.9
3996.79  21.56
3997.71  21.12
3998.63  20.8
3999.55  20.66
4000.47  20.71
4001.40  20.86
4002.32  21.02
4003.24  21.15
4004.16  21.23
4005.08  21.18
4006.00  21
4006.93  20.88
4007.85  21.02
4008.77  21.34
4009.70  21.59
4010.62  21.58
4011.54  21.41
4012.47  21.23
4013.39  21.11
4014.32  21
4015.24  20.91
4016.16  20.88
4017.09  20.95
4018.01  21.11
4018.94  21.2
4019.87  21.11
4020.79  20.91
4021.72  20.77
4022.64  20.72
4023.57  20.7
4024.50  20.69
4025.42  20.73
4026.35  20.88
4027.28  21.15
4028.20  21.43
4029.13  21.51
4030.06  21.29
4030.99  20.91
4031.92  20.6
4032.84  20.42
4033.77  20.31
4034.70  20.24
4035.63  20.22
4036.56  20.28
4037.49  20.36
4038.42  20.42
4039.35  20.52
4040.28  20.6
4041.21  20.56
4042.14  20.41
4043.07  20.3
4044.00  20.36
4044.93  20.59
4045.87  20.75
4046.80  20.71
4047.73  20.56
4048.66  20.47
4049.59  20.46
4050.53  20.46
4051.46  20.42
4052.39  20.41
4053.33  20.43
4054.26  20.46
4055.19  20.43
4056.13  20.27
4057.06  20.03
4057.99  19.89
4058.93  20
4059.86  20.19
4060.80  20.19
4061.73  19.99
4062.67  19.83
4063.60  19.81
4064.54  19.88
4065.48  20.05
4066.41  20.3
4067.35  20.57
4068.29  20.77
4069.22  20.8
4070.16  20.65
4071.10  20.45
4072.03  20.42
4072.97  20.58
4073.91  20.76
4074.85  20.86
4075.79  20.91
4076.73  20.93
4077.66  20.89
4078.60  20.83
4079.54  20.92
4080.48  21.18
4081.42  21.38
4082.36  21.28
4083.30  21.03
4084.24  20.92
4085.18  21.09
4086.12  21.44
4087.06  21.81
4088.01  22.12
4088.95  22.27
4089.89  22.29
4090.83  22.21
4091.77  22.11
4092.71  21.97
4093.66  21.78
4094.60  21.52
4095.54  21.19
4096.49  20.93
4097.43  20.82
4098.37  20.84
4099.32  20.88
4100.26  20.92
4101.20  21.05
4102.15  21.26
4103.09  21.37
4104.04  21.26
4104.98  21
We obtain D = 46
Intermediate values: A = 23.1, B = 23.0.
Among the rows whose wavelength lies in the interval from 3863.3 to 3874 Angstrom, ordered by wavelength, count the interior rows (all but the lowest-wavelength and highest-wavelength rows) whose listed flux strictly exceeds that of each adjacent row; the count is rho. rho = 0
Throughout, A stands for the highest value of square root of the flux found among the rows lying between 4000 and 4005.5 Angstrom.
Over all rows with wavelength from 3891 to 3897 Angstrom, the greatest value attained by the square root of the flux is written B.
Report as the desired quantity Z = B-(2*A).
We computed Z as -4.3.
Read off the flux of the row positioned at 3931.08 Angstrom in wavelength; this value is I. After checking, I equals 22.37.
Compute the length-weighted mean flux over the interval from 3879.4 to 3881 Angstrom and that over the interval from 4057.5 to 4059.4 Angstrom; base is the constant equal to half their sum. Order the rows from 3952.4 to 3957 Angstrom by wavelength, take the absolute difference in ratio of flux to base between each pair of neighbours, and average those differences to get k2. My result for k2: 0.0096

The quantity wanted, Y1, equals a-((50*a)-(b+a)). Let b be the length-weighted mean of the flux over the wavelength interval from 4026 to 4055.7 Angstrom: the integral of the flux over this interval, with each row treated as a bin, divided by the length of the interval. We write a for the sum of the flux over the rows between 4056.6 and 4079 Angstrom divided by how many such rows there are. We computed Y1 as -959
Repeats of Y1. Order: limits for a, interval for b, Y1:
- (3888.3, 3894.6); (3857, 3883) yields -1098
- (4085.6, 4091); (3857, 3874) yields -1032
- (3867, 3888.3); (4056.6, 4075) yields -1137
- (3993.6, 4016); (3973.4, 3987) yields -996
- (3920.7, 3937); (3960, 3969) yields -1060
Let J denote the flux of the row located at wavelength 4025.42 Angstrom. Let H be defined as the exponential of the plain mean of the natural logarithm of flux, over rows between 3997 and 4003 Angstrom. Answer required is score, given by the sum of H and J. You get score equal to 41.6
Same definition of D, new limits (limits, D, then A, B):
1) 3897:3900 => 47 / 23.4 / 23.4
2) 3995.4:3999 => 43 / 21.3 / 21.4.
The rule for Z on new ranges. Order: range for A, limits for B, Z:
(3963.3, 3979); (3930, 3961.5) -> -4.8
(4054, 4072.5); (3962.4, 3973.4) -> -4.3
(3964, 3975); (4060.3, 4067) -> -5.0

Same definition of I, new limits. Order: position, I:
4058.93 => 20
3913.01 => 23.09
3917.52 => 22.99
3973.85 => 21.97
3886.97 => 23.58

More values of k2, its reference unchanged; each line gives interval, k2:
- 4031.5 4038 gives 0.0040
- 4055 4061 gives 0.0064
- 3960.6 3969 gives 0.0033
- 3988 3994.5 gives 0.0094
